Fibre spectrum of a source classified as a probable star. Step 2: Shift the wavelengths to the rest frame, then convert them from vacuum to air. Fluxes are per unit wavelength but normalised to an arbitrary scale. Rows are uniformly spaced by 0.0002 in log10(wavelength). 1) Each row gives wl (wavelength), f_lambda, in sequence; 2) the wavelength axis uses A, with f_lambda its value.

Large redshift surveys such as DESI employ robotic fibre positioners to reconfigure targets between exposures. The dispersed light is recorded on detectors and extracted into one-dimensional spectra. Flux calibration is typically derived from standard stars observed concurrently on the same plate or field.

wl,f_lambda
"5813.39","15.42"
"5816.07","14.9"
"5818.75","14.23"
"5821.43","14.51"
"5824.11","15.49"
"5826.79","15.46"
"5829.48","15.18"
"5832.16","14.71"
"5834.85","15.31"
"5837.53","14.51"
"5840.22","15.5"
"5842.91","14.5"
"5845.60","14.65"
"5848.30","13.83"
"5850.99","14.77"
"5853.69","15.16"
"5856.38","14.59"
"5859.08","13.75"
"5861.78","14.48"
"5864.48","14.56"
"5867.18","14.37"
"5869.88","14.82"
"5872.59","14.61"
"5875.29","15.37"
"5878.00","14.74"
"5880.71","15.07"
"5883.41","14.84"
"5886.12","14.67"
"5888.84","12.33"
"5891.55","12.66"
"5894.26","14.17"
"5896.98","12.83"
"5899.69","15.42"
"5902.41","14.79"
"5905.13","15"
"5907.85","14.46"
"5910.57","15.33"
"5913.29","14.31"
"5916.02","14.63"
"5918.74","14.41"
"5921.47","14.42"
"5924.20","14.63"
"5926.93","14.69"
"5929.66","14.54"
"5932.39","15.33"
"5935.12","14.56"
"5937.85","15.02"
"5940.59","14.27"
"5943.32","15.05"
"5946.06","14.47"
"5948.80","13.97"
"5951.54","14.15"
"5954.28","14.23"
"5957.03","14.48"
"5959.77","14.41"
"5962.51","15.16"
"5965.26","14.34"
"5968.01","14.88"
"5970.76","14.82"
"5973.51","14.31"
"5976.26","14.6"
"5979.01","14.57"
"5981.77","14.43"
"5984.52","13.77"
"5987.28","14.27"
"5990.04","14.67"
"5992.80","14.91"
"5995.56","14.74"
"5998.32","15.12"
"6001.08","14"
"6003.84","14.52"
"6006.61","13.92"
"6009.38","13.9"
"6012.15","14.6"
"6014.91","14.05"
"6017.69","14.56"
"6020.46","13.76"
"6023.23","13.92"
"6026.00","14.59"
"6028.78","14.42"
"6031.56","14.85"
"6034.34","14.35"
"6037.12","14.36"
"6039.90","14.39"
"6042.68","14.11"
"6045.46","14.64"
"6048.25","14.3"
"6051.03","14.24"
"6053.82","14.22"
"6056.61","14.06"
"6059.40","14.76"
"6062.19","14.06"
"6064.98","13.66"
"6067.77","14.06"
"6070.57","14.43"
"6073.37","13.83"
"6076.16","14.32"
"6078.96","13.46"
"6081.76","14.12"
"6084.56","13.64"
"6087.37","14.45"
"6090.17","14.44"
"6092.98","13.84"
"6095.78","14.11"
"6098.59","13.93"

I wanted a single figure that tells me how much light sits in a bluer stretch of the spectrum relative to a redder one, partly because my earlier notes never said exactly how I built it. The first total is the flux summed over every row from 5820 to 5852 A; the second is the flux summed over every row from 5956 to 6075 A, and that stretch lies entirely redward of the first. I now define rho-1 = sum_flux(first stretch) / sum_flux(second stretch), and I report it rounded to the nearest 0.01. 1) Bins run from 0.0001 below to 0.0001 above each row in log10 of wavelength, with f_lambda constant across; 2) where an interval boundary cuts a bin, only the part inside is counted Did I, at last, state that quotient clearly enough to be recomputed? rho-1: 0.29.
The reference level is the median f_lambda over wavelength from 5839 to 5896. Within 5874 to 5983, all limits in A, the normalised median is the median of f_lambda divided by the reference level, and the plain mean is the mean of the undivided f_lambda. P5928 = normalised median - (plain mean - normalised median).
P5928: -12.5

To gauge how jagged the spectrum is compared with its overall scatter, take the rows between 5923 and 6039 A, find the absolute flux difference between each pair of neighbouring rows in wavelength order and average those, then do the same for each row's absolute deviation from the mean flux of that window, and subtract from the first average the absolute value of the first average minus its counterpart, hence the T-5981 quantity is 0.30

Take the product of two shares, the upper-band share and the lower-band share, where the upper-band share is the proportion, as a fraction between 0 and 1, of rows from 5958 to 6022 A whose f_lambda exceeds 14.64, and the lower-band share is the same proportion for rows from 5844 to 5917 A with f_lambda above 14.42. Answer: 0.21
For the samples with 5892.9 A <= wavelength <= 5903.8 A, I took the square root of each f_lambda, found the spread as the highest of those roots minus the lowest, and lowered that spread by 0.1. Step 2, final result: 0.24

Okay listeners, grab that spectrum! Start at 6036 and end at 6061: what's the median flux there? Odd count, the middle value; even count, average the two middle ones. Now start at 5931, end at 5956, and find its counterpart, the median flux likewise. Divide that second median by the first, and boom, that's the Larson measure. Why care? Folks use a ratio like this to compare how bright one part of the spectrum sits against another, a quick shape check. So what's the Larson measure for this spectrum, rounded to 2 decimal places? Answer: 1.01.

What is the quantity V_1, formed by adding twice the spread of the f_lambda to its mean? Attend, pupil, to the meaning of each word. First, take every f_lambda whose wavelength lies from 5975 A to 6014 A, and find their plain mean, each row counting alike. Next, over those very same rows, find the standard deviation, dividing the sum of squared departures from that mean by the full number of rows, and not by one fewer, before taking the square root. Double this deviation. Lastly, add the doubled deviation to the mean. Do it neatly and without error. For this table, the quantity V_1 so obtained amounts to 15.2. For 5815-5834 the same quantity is 15.8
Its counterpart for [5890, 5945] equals 15.9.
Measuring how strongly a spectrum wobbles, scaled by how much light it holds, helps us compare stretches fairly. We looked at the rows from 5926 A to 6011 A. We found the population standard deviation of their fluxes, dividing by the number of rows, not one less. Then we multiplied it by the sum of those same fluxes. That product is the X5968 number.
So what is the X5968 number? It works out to 176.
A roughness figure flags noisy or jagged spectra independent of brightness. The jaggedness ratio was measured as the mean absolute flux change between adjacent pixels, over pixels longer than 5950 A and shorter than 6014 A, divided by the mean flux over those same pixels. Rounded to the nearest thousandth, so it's 0.028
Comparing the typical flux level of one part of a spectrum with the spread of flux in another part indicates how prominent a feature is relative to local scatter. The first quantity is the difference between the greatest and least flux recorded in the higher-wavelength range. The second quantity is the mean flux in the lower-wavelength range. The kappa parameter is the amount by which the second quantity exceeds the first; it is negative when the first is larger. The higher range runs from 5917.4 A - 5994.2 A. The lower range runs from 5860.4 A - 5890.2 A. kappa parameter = 13.0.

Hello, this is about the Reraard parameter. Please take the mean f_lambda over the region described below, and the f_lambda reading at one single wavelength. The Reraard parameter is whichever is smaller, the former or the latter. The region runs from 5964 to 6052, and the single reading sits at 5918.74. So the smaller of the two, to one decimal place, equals 14.4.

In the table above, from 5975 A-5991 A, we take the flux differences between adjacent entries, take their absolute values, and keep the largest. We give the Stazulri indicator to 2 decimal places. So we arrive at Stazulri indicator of 0.66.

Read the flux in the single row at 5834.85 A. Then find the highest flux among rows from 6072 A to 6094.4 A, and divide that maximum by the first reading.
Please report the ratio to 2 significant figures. 0.94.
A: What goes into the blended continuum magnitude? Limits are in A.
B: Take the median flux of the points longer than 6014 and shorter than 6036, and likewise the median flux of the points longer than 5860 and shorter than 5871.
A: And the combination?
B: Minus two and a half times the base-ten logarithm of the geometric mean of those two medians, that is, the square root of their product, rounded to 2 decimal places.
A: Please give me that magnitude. -2.90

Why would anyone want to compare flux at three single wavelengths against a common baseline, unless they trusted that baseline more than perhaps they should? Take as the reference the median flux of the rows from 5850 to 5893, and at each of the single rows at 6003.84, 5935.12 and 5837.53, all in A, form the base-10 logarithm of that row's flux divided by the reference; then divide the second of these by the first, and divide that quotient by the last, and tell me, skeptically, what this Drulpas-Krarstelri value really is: -172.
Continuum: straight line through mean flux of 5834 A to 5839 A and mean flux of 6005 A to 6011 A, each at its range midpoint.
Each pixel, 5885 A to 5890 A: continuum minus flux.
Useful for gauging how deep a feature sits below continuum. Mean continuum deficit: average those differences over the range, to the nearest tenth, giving 1.1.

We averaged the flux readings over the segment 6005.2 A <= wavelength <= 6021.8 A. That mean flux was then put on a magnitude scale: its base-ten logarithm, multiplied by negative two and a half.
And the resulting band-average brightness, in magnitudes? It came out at -2.88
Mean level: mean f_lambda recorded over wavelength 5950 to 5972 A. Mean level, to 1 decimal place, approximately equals 14.6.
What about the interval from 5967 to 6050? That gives 14.4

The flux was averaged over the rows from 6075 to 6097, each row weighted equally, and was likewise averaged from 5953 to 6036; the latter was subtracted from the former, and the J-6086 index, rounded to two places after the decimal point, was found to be -0.39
